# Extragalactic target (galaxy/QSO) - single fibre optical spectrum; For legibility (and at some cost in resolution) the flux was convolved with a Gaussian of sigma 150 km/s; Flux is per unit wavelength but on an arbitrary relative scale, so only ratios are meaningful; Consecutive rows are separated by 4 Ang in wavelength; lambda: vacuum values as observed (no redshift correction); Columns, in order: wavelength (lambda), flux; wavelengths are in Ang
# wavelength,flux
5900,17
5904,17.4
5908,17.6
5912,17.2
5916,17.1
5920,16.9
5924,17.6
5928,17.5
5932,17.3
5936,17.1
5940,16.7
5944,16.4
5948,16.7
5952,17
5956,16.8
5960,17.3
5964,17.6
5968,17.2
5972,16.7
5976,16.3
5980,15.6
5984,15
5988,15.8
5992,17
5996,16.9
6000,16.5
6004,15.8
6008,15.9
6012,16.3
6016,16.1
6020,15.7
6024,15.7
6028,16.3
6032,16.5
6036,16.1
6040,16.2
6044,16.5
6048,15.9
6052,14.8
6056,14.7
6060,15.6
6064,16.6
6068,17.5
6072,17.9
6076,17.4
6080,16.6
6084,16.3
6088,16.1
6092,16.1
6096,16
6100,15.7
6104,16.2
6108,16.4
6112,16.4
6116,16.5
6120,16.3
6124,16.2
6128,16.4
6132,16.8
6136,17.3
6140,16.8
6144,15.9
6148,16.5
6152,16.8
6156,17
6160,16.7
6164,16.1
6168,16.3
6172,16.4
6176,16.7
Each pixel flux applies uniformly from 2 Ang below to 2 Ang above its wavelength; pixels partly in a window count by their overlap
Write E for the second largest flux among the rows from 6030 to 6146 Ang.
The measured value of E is 17.5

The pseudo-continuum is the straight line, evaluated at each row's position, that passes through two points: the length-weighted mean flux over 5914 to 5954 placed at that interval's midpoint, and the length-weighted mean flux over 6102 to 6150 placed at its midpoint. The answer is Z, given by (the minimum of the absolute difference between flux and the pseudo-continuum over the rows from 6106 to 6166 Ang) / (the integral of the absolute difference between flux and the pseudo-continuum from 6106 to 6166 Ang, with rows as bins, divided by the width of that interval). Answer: 0.01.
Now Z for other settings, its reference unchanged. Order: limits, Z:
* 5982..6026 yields 0.06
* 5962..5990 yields 0.26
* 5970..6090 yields 0.01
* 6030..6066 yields 0.07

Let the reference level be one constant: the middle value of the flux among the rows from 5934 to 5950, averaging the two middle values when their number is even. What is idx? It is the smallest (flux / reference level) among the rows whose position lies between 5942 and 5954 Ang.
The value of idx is 0.98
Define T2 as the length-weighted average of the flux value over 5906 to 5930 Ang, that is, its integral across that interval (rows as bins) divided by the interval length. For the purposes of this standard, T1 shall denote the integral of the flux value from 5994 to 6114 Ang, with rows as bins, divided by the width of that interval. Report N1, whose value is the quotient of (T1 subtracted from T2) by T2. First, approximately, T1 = 16.2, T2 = 17.3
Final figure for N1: 0.063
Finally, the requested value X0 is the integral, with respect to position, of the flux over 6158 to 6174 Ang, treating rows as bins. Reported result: 262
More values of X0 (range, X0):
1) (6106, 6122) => 262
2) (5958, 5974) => 275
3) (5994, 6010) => 260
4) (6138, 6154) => 264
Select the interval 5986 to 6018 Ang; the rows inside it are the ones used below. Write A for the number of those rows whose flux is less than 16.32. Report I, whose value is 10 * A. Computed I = 50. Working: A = 5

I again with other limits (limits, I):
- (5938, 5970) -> 0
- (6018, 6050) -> 60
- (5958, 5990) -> 40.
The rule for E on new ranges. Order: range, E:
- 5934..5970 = 17.3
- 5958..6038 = 17.3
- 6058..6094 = 17.5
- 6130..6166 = 17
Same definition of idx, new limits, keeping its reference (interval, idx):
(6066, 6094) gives 0.96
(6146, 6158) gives 0.99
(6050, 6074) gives 0.88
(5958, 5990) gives 0.90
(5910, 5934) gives 1.01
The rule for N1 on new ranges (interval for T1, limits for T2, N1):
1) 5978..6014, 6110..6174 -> 0.026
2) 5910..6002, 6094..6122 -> -0.036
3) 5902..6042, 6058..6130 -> -0.010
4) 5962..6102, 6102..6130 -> 0.005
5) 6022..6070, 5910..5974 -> 0.061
